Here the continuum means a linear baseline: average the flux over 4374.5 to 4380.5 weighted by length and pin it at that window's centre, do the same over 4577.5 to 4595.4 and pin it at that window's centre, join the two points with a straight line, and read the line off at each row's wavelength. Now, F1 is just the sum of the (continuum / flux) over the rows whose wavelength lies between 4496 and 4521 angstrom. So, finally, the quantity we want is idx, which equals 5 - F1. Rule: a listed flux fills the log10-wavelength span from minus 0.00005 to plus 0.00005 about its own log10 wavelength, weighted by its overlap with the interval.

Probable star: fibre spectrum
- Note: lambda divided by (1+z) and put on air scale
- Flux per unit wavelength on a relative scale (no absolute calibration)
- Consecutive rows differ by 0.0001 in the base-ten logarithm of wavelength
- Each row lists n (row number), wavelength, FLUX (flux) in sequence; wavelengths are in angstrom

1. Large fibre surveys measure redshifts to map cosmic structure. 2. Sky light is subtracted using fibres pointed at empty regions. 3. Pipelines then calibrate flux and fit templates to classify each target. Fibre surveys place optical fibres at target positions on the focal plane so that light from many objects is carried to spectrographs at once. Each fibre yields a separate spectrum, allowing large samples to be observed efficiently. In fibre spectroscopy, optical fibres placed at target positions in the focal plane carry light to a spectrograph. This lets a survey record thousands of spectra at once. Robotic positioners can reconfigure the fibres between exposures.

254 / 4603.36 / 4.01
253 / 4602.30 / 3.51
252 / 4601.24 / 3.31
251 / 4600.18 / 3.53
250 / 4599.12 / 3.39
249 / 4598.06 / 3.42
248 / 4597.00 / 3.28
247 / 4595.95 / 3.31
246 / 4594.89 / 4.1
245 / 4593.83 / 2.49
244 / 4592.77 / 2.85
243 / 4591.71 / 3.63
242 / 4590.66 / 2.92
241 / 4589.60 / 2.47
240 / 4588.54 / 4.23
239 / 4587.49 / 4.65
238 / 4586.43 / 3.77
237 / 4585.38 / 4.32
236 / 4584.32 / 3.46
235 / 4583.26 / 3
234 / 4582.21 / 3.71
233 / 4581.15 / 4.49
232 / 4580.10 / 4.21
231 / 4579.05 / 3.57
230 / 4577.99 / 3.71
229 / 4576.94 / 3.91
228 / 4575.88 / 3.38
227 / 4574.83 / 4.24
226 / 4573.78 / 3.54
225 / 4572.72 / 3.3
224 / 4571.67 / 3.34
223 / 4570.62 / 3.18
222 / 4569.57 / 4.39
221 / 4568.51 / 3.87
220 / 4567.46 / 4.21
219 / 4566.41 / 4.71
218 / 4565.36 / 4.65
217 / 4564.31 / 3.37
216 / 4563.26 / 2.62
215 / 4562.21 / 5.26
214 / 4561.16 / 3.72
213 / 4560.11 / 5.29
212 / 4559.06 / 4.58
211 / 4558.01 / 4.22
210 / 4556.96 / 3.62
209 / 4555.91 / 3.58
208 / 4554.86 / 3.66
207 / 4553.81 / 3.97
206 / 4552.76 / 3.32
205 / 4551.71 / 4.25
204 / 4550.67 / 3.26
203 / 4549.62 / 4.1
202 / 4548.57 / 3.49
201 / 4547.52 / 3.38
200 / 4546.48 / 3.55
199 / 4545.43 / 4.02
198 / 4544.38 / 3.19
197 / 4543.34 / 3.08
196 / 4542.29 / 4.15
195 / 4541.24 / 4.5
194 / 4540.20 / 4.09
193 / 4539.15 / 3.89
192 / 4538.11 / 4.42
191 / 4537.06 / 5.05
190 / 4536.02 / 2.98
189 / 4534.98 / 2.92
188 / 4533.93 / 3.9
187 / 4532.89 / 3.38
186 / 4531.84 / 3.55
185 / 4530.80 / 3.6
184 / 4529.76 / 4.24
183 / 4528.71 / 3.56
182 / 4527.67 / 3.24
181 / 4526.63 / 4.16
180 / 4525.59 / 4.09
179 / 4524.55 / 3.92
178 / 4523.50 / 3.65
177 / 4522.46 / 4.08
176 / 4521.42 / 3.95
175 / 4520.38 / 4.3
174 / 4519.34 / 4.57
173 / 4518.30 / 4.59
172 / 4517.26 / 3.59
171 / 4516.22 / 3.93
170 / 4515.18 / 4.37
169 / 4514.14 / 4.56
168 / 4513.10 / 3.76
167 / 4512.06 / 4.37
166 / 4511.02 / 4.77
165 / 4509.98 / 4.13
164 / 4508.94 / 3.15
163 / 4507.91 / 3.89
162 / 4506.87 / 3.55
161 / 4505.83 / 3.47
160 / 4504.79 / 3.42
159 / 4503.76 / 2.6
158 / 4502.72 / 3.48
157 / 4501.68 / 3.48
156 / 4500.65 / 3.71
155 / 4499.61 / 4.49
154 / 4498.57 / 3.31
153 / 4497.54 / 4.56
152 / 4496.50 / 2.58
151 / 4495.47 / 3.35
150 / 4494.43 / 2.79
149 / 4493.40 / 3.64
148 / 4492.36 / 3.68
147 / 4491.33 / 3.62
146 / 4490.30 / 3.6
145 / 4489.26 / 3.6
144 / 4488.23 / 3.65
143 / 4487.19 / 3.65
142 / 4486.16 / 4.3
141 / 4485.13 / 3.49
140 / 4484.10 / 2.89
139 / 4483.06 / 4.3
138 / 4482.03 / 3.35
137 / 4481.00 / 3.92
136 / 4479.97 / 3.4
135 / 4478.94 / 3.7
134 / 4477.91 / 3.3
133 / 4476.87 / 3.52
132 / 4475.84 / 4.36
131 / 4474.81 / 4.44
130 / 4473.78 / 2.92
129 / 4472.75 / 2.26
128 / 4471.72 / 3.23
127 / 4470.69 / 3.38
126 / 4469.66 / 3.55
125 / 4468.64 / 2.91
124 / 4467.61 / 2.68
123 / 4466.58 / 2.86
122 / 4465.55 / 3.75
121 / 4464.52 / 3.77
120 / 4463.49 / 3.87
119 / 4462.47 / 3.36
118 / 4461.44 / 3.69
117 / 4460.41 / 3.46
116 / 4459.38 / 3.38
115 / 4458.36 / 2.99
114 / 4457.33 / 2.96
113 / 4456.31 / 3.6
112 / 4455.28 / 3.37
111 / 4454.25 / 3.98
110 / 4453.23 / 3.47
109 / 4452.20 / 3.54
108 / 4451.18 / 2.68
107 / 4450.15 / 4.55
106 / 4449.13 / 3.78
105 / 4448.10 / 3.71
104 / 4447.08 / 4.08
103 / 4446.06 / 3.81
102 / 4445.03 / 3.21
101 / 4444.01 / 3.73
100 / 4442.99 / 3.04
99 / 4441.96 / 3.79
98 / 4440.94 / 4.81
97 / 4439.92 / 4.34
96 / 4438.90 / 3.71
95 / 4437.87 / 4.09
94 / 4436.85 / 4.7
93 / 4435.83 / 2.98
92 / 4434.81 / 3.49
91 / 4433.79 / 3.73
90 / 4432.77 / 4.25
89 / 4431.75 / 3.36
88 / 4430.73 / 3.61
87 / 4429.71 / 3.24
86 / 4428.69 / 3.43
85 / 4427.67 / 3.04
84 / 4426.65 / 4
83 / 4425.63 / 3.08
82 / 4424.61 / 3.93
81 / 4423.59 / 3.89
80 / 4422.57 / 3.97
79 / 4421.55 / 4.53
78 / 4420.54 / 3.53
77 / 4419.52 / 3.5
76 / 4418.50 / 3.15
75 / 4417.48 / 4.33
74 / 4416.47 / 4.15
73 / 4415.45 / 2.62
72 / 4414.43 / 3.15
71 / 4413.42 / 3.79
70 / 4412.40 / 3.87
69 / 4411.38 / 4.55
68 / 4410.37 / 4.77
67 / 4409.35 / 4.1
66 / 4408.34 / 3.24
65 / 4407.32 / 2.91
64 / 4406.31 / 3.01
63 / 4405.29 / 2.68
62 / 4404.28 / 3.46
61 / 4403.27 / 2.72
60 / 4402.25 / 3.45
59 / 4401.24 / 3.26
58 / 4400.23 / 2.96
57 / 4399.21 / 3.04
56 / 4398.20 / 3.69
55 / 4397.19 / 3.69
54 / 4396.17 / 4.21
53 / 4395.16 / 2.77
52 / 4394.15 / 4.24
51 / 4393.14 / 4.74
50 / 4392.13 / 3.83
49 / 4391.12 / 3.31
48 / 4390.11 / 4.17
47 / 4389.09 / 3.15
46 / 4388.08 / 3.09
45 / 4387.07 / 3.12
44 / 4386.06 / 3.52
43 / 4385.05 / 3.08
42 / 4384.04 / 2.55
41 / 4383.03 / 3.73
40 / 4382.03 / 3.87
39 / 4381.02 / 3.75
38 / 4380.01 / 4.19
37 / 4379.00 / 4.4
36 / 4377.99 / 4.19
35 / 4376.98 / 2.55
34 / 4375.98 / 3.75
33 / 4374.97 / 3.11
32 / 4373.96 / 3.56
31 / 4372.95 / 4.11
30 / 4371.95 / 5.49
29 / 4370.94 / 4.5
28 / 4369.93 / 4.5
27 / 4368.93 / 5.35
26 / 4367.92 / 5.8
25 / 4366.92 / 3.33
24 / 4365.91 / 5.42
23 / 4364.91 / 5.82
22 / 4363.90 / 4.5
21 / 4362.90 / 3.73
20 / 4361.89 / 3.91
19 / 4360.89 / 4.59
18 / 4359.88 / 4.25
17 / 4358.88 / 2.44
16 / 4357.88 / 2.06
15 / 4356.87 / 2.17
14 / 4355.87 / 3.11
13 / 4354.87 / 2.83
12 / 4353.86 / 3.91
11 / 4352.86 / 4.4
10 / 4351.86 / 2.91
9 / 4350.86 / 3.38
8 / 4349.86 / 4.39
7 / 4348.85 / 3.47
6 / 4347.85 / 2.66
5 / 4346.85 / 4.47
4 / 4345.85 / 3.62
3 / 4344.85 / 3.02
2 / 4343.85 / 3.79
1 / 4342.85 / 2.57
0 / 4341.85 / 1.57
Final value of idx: -18.3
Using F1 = 23.3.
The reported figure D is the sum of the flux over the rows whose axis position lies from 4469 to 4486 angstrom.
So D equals 56.0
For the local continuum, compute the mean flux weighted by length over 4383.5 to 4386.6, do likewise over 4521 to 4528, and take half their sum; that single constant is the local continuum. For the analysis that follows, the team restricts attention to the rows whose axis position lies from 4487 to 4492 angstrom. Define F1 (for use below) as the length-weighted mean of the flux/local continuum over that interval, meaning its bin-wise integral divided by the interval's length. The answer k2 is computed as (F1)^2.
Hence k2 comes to 1.09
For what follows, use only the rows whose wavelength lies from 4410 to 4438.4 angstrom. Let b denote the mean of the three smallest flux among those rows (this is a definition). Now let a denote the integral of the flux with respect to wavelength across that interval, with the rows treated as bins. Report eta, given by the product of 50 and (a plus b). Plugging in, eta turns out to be 5447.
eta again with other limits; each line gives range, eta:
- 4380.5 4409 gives 4986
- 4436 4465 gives 5489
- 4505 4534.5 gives 5962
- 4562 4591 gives 5633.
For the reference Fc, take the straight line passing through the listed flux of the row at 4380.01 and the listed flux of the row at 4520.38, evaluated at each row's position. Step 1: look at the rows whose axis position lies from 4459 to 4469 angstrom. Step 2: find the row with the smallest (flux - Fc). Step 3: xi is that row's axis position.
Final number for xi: 4467.61 angstrom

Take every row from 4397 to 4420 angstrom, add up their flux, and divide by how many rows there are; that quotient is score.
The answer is 3.48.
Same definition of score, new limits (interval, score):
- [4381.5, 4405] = 3.46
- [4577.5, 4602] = 3.56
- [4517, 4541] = 3.90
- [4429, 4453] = 3.75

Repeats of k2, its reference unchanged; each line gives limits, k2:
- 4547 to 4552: 1.12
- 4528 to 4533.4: 1.10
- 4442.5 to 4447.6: 1.06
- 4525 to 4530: 1.22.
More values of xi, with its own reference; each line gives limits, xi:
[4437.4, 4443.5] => 4442.99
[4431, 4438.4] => 4435.83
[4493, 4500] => 4496.50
